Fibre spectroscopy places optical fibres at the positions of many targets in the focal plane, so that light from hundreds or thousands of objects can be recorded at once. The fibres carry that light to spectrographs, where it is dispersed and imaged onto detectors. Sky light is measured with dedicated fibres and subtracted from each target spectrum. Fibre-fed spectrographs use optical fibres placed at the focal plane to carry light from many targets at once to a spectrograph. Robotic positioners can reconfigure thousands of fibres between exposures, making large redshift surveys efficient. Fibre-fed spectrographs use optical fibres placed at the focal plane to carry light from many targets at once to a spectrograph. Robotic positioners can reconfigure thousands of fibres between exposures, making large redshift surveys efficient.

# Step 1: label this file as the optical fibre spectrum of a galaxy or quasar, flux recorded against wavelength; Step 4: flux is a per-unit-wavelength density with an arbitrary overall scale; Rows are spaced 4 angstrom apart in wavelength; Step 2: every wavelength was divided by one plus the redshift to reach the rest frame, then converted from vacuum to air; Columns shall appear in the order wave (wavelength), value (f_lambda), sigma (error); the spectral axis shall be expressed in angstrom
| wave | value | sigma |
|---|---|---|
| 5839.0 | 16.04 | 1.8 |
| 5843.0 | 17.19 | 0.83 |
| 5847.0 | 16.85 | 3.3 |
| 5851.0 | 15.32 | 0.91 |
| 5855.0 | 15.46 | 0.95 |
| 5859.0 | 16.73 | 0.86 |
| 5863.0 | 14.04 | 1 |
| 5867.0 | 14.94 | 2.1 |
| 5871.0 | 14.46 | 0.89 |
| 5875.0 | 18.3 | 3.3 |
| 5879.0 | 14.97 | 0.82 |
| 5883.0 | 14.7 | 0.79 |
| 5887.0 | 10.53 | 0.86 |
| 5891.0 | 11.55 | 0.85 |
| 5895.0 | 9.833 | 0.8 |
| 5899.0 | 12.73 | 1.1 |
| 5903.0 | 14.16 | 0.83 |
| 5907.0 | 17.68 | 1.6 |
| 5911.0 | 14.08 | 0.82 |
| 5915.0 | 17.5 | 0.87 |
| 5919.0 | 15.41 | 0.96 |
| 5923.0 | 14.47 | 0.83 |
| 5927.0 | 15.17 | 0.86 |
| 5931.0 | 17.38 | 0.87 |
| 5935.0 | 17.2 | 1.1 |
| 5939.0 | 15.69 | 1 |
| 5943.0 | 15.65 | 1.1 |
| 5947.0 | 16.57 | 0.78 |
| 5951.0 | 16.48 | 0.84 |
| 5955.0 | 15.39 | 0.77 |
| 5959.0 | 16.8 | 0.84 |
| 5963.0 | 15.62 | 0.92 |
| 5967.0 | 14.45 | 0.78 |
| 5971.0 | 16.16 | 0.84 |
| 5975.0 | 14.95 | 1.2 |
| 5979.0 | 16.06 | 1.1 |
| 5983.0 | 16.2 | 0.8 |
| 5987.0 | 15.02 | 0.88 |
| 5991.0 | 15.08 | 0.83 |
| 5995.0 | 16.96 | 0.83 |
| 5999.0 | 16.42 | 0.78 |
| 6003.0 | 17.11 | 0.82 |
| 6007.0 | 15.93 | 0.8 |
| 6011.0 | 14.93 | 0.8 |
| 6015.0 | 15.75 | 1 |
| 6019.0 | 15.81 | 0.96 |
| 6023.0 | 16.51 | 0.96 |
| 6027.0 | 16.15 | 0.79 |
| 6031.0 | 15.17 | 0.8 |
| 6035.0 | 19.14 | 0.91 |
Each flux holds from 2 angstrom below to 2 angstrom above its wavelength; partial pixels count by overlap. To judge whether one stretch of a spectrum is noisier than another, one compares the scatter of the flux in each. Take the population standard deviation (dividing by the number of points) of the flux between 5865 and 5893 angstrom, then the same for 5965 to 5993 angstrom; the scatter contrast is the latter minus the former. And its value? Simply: -1.7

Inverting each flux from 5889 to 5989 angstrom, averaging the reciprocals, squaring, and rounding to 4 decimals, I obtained 0.0044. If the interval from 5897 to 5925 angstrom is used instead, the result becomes 0.0045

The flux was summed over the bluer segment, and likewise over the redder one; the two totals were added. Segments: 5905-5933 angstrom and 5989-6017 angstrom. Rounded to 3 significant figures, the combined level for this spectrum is 224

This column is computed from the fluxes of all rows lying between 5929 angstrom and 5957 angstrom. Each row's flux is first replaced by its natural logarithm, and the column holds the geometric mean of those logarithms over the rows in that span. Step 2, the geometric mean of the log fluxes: 2.79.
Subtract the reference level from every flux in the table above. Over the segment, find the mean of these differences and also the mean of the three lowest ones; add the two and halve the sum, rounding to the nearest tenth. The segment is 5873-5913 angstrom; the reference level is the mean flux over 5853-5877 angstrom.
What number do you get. -3.4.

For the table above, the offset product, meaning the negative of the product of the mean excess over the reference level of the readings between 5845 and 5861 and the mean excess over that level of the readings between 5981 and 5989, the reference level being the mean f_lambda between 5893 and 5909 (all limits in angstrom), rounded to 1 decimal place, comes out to -5.0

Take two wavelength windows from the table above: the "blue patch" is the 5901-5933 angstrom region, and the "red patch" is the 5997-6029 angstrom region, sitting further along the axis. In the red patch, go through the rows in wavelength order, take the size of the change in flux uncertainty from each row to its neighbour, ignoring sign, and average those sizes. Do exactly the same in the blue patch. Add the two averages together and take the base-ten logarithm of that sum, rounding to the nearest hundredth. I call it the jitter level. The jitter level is -0.48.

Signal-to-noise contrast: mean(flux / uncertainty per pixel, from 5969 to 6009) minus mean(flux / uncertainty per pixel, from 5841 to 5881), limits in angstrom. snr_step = 4.4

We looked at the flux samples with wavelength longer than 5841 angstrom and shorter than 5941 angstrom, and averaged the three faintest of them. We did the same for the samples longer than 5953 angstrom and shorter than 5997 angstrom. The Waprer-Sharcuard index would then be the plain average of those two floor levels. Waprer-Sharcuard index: 12.7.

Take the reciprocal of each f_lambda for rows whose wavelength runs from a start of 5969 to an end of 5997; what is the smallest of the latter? 0.0590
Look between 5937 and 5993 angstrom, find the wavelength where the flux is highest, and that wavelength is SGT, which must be 5959.0 angstrom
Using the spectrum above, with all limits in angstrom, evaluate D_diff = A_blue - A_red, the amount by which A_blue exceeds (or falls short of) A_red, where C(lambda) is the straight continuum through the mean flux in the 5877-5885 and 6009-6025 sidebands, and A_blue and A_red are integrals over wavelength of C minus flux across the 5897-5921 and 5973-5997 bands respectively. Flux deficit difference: -1.4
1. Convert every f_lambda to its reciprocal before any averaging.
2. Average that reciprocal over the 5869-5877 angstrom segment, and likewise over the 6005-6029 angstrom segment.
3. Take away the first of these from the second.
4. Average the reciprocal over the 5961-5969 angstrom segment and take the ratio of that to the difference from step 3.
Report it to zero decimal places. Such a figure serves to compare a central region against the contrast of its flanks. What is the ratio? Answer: 53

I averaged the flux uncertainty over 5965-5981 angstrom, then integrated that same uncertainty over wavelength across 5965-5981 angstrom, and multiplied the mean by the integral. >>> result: 15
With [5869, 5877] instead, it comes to 35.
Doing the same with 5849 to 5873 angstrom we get 30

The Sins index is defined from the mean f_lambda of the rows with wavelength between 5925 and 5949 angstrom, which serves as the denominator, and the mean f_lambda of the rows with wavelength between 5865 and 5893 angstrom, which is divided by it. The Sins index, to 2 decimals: 0.87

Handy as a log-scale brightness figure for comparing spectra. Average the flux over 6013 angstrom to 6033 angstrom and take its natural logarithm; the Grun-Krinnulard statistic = 2.76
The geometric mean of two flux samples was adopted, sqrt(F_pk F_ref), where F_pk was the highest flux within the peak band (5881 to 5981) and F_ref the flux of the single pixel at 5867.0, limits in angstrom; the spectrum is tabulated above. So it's 16.3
